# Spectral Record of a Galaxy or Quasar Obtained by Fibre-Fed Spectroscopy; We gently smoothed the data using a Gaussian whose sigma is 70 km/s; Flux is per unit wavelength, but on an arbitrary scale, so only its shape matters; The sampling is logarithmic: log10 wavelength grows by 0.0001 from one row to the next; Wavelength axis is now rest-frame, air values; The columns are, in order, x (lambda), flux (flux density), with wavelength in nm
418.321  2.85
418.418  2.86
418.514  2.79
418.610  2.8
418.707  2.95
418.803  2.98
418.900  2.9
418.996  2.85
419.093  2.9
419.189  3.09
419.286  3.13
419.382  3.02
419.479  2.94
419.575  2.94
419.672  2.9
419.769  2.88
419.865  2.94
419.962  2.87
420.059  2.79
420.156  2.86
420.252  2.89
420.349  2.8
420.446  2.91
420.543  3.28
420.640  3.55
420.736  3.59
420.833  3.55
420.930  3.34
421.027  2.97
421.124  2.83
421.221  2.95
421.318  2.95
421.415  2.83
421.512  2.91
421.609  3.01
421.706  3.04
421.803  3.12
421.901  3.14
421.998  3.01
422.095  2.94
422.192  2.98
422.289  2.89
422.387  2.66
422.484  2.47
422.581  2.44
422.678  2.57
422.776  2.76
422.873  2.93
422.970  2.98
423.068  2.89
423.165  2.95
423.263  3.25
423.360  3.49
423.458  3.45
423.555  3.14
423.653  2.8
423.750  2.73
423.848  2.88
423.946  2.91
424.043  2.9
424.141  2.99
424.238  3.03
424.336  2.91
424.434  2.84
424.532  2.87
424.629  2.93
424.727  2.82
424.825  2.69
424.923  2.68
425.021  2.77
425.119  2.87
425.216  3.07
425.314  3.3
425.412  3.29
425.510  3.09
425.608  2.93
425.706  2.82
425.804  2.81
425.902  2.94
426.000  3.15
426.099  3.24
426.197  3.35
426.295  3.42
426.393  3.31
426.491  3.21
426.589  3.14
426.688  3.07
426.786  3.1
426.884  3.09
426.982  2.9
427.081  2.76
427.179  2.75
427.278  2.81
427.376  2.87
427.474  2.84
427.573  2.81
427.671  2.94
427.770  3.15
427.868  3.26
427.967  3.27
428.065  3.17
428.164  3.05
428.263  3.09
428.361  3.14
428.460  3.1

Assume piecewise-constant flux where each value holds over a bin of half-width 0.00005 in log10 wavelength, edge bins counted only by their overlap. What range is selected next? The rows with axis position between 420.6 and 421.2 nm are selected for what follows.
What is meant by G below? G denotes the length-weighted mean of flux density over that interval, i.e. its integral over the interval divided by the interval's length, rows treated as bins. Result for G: 3.29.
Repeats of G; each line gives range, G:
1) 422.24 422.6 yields 2.63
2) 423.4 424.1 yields 2.98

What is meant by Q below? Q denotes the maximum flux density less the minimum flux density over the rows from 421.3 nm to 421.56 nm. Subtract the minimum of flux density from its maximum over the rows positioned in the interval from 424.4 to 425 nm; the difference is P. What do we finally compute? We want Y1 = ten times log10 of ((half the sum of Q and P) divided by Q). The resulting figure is 1.9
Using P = 0.25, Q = 0.12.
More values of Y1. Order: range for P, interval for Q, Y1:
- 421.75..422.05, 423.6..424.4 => -1.4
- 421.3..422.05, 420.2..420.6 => -0.8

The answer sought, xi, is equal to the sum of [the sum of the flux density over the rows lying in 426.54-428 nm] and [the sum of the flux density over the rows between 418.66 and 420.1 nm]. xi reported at 88.8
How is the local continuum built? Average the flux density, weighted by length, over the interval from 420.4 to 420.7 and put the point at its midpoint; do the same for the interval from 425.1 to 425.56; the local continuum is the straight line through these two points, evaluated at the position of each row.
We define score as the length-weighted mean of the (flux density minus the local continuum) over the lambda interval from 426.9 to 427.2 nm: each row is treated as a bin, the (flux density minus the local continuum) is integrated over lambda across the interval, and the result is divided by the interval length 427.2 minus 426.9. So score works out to -0.26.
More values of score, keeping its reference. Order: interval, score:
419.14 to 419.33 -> -0.20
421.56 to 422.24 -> -0.20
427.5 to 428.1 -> 0.01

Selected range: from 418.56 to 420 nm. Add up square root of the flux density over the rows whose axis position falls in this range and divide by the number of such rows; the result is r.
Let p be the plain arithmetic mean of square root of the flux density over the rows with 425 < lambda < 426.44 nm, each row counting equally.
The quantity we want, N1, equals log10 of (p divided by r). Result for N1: 0.011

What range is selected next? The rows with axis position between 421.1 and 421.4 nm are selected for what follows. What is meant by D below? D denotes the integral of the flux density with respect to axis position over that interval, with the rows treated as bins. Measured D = 0.872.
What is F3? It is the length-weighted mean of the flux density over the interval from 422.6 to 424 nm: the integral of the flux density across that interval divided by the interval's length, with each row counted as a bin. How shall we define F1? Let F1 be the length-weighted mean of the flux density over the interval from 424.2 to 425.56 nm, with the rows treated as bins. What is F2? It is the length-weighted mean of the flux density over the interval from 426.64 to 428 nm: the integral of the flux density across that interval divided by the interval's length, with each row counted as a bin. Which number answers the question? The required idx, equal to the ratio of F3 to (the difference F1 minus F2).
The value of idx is -97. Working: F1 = 2.94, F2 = 2.97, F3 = 2.97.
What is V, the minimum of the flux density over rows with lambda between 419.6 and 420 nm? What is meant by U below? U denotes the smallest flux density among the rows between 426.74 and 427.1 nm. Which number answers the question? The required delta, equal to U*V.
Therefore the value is 7.9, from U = 2.76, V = 2.87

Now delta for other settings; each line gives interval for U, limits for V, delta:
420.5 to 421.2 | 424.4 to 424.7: 8.0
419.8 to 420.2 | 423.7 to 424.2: 7.6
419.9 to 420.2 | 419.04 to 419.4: 8.1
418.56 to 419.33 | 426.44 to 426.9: 8.6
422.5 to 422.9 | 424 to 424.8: 6.9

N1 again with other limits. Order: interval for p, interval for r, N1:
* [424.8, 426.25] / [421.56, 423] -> 0.010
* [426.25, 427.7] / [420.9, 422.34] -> 0.000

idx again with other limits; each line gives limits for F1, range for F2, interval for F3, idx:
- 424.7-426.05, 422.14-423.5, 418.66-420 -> 73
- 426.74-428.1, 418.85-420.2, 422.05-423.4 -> 56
